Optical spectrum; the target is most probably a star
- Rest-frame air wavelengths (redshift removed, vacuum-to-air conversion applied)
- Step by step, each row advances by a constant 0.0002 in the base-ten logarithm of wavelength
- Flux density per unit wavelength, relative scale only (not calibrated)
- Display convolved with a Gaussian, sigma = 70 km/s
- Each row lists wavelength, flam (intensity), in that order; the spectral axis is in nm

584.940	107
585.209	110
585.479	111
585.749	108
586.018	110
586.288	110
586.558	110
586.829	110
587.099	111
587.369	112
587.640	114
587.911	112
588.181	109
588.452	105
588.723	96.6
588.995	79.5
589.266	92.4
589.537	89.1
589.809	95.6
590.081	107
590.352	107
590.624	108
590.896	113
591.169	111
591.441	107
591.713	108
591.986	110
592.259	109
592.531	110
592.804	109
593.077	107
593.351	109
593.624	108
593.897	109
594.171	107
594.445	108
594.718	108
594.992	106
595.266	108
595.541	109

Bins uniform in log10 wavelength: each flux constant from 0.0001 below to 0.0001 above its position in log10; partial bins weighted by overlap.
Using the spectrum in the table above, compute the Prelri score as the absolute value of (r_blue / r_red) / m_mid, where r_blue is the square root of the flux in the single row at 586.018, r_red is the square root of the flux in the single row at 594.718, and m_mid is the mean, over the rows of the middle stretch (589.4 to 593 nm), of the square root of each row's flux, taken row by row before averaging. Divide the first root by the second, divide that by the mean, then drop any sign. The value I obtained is 0.0979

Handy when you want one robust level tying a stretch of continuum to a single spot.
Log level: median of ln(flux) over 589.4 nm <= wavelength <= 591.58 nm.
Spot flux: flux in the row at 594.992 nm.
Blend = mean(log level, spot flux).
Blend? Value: 55.3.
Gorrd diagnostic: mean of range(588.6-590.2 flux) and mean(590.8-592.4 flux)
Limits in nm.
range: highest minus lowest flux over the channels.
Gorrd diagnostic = 69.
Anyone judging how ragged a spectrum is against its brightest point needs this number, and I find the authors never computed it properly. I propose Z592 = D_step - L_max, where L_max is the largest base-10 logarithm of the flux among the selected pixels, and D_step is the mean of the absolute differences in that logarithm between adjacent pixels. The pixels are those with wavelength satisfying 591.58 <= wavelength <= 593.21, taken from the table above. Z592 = -2.036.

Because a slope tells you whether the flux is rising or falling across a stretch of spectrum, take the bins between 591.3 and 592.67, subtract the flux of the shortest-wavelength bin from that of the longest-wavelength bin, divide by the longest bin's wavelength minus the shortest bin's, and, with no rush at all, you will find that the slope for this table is 2.8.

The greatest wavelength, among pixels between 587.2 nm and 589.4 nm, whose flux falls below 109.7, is 589.266 nm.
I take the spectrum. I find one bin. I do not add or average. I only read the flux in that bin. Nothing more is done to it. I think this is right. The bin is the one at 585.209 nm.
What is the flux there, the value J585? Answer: 110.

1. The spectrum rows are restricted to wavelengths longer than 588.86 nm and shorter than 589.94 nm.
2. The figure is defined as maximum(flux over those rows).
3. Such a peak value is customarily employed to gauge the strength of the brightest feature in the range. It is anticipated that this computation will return 95.6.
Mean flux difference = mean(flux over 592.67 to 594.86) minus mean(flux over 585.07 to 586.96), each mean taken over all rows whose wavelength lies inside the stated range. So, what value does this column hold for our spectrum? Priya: -2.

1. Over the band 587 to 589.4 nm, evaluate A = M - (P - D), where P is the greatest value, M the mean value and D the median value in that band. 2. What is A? 98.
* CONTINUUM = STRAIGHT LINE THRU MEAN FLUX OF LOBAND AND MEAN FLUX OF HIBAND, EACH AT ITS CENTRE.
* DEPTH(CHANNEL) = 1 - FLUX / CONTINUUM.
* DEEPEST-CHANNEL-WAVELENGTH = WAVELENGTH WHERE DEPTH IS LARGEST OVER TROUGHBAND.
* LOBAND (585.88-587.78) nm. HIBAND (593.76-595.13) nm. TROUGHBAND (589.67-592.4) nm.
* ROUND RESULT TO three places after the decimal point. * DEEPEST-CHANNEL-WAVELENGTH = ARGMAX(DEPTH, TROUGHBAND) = 589.809 nm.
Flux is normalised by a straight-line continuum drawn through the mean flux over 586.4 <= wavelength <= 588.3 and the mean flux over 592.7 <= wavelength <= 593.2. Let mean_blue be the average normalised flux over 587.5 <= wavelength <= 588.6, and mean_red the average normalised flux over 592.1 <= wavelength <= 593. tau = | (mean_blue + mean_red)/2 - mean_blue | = 0.009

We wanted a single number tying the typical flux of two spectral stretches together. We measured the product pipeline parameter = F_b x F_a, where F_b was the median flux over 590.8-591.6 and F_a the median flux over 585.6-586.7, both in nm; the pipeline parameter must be 12210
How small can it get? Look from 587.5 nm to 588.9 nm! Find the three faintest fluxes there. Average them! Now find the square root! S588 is 10.2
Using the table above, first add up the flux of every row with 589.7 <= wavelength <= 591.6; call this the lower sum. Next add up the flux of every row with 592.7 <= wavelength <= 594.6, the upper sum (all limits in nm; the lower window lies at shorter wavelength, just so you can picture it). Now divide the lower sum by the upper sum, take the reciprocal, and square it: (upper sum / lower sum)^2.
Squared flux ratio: 1.023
